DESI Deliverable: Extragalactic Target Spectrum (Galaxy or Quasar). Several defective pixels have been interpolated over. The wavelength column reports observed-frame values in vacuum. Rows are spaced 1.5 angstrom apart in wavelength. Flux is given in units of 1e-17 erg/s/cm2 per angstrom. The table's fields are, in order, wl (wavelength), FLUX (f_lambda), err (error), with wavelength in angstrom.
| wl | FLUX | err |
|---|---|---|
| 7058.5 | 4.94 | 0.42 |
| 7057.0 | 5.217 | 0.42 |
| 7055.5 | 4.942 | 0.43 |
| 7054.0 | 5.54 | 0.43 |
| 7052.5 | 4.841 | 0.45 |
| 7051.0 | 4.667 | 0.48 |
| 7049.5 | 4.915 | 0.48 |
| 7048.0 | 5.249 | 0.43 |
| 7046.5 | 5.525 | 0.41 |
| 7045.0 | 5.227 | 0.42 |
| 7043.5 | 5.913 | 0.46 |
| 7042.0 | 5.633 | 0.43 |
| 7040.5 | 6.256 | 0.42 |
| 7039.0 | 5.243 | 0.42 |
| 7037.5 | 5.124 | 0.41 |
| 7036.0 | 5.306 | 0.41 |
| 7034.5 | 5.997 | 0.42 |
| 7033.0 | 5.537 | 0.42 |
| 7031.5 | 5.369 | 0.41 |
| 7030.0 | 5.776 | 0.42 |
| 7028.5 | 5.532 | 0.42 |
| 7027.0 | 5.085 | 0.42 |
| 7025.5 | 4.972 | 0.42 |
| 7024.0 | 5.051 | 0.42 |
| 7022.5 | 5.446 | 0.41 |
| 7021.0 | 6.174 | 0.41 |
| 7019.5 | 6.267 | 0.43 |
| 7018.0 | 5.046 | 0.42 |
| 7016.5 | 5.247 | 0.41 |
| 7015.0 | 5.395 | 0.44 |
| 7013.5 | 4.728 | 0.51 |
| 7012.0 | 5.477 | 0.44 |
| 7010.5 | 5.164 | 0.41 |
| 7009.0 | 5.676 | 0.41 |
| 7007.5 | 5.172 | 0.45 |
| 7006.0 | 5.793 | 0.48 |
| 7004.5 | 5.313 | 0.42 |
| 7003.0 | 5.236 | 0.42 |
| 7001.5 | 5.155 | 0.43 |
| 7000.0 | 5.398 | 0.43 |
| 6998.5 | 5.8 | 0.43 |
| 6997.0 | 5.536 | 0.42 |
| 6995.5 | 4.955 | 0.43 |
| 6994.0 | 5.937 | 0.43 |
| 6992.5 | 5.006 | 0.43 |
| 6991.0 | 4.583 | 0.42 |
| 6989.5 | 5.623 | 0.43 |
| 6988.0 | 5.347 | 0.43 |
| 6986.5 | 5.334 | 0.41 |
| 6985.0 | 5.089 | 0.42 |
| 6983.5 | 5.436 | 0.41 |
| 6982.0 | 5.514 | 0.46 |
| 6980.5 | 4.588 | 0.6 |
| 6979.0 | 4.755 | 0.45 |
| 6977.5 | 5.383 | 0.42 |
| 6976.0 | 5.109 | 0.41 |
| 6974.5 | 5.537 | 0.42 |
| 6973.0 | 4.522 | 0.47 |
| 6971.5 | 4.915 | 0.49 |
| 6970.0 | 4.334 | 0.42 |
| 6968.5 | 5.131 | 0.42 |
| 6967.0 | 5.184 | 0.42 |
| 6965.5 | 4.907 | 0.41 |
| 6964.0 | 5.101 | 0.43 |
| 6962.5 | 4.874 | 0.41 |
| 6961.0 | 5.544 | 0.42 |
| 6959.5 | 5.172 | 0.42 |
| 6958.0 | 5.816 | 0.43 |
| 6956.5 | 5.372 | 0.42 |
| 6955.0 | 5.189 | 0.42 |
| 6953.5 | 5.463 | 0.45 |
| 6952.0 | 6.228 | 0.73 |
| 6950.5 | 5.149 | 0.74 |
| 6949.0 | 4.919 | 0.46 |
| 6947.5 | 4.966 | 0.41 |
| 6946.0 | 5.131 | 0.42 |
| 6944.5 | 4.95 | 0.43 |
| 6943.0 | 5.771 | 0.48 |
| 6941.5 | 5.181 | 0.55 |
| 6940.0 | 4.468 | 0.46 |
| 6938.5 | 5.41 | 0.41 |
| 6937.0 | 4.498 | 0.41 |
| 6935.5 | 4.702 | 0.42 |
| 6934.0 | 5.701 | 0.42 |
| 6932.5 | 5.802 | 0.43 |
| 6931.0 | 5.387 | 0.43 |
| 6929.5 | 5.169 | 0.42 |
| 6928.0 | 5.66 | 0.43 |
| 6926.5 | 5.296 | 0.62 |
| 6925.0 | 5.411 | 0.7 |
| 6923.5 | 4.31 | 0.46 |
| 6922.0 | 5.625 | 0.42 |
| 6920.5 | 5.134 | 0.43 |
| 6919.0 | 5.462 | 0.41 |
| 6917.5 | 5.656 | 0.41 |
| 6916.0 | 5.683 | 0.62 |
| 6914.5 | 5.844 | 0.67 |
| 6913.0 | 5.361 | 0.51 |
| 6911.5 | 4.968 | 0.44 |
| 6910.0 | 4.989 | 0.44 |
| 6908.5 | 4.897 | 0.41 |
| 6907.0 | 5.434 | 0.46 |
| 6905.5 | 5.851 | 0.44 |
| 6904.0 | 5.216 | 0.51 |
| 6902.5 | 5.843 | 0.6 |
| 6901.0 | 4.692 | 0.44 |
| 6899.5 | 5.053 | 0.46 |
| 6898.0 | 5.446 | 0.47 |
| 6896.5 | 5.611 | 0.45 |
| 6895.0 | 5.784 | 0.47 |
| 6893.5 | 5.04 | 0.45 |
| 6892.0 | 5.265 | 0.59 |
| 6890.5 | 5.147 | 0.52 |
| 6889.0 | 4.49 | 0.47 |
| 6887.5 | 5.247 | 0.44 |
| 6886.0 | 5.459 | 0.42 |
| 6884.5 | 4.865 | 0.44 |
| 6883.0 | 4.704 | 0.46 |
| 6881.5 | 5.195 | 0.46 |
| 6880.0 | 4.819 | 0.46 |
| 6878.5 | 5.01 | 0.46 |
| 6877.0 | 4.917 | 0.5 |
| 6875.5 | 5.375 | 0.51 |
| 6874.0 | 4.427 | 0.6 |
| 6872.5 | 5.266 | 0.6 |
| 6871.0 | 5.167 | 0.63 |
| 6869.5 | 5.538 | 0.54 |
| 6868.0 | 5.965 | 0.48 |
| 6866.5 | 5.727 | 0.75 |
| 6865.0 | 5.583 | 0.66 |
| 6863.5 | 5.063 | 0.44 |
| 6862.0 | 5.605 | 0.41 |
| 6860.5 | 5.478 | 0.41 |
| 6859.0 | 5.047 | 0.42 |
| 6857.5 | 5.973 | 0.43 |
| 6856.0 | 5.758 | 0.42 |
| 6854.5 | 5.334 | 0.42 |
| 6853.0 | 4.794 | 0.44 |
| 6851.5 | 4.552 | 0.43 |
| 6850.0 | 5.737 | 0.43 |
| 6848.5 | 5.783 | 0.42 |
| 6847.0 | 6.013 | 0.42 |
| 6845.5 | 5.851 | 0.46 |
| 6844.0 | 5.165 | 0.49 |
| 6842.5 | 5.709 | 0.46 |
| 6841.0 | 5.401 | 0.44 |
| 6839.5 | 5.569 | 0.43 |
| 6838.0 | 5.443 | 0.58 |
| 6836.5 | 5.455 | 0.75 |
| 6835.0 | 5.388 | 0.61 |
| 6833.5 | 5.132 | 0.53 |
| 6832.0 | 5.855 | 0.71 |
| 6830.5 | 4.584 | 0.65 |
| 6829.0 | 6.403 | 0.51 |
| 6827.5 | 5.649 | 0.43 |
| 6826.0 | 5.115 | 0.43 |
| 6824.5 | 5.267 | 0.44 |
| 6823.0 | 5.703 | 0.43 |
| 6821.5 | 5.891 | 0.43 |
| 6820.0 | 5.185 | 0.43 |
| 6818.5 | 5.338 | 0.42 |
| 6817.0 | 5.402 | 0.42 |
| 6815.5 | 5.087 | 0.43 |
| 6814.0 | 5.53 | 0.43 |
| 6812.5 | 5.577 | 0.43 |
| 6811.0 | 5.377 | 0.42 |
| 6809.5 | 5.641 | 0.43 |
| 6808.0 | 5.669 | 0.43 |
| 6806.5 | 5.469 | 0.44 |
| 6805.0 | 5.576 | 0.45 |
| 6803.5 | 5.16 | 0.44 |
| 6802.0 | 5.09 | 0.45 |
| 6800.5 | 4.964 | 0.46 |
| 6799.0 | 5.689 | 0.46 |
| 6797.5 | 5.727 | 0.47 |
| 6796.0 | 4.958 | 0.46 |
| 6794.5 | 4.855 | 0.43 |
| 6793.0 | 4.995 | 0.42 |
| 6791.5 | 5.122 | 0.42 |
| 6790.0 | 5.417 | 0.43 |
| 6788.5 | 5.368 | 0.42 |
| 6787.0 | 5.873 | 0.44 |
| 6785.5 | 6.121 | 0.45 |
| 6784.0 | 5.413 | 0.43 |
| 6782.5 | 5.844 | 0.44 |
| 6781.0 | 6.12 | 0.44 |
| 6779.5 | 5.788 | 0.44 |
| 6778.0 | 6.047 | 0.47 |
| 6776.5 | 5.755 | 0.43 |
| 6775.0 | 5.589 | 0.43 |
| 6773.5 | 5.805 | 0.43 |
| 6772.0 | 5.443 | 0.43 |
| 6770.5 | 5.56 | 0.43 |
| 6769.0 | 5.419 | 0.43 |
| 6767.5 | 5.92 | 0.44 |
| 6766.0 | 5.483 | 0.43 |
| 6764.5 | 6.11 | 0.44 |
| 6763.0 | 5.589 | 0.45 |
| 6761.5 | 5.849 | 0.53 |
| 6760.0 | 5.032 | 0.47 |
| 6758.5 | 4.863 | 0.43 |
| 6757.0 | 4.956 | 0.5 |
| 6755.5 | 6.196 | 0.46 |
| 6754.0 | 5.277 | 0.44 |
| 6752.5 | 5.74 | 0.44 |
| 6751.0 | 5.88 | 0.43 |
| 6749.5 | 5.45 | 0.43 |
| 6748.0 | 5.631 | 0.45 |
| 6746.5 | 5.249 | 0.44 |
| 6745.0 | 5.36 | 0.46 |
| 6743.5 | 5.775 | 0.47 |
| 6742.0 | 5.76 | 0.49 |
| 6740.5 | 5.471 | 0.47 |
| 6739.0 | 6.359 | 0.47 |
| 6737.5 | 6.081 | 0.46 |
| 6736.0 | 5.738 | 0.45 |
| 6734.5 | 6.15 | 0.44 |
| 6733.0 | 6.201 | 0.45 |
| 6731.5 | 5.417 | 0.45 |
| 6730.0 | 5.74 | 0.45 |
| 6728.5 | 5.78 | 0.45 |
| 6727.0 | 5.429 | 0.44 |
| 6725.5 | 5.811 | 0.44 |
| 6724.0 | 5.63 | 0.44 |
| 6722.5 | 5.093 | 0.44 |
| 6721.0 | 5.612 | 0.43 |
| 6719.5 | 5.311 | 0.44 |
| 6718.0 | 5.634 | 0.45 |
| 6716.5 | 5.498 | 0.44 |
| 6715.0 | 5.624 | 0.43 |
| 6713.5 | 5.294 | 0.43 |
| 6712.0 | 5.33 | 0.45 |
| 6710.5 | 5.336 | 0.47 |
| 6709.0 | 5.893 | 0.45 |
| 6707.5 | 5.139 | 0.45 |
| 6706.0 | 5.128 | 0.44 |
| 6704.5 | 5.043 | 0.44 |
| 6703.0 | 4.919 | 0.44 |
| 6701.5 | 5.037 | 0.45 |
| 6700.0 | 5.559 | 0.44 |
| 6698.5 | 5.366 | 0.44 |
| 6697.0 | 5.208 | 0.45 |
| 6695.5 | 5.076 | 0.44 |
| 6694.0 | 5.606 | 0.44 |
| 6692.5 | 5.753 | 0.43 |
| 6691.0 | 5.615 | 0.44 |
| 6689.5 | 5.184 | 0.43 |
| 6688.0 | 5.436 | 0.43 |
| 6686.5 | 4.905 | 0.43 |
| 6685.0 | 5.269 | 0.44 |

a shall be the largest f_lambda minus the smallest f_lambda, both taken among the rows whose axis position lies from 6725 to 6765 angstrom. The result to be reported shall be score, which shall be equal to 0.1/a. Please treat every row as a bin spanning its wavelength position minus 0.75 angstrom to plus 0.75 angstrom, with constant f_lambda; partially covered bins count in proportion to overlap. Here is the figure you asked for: 0.067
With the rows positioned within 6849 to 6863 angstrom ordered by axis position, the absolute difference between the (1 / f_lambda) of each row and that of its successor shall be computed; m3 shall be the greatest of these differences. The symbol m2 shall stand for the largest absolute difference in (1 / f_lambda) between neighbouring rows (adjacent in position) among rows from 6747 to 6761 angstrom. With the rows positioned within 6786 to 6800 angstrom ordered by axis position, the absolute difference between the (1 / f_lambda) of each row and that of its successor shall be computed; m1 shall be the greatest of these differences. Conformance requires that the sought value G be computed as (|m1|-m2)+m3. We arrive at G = 0.032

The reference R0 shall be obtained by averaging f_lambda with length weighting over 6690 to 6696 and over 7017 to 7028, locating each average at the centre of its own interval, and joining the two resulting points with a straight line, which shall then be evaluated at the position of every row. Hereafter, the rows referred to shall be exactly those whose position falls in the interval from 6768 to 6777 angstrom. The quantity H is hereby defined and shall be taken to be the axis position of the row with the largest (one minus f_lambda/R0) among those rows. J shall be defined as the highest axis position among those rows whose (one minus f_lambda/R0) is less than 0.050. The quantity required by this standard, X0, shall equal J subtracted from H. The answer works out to -7.5 angstrom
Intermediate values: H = 6769.0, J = 6776.5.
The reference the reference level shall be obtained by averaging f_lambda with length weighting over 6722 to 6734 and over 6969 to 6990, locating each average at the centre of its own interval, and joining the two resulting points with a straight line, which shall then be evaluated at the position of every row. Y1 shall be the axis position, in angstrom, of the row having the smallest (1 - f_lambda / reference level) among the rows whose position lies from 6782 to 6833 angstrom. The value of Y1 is 6829.0 angstrom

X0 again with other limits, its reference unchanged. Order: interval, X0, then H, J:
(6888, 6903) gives -13.5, 6889.0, 6902.5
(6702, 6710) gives -6.0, 6703.0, 6709.0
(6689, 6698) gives 1.5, 6695.5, 6694.0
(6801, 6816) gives -12.0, 6802.0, 6814.0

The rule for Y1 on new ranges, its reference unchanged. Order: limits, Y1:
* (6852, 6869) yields 6868.0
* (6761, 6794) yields 6785.5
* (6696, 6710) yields 6709.0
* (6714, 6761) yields 6739.0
